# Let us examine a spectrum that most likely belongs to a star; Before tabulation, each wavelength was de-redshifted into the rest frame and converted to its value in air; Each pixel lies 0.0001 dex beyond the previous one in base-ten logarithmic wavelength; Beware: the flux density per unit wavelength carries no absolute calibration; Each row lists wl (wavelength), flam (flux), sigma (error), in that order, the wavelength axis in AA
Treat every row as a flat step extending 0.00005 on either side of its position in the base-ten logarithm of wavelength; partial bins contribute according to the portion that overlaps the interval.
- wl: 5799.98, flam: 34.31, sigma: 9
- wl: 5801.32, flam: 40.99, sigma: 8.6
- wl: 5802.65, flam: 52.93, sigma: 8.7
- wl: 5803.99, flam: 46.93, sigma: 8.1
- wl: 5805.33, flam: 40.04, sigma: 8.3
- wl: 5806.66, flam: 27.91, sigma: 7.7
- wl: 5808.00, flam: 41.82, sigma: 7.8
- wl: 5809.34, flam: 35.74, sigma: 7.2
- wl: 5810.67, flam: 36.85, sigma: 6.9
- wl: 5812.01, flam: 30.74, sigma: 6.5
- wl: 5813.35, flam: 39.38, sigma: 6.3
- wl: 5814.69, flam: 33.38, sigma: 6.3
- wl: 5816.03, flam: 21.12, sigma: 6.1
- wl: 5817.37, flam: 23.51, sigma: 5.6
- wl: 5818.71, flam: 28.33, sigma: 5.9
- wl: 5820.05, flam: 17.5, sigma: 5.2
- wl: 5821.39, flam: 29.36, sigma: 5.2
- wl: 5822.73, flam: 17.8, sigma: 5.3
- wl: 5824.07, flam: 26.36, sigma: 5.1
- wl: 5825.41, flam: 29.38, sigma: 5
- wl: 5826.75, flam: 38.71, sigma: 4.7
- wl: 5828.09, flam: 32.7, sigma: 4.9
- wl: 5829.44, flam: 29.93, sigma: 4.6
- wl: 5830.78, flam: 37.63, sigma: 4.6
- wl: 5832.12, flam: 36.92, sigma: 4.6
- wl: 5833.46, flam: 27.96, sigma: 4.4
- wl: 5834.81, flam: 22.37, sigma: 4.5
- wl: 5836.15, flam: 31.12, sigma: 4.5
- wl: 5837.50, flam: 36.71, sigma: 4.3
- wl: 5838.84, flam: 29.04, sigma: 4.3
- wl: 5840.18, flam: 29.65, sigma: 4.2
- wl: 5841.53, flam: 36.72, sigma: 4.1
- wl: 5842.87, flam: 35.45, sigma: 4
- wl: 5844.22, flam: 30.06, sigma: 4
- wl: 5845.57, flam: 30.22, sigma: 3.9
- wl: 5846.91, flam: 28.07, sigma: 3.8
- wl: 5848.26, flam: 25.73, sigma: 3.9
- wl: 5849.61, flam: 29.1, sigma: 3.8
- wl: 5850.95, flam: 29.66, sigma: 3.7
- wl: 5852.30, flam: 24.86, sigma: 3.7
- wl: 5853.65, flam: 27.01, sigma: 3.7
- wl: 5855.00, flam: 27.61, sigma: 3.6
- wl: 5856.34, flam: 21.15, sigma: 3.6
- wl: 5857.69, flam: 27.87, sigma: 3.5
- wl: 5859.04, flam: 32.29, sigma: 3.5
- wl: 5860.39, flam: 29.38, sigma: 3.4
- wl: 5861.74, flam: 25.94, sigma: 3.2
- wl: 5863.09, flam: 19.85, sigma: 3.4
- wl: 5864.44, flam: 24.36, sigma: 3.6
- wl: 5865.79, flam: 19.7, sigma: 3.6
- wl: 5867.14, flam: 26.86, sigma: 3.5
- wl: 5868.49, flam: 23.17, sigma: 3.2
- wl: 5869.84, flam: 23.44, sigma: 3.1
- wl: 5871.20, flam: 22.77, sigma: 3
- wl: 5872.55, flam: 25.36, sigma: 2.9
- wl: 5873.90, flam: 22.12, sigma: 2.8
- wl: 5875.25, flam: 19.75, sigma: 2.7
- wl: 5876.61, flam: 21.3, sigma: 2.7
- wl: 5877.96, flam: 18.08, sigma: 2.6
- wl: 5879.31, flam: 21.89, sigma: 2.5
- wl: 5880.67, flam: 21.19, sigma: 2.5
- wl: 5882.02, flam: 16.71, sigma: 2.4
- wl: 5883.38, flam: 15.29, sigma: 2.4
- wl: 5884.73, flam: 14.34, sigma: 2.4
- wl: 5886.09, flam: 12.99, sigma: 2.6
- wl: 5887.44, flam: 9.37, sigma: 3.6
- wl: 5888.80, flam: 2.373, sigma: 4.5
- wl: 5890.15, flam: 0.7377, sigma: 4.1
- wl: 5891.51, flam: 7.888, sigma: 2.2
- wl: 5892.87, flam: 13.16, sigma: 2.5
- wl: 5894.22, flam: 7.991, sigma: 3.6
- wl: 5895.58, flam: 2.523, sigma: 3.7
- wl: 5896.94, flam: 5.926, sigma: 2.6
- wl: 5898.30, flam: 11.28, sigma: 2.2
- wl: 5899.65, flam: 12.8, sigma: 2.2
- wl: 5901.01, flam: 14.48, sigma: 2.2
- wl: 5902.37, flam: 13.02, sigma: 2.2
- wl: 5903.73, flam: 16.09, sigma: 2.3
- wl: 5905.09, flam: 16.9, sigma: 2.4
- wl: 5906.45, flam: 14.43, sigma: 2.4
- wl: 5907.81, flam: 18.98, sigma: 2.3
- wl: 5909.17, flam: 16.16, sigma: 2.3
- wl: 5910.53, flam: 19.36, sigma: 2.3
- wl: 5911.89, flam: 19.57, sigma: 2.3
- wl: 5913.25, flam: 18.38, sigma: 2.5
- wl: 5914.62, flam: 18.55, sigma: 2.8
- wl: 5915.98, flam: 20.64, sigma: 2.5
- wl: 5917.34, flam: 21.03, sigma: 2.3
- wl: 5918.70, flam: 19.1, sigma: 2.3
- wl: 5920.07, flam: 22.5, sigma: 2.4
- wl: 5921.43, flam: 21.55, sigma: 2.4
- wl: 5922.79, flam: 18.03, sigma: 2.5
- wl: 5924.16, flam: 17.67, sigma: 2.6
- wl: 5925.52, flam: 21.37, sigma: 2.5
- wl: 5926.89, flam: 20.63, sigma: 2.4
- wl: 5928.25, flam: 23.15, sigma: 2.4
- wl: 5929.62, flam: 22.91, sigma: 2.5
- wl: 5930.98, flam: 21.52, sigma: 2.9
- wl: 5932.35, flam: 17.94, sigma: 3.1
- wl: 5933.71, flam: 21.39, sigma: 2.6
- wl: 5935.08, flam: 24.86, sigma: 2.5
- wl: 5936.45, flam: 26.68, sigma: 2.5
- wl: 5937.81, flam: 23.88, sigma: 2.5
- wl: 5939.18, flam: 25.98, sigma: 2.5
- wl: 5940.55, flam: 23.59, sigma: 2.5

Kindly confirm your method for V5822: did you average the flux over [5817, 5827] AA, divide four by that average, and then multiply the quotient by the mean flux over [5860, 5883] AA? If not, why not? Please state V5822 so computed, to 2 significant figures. 3.4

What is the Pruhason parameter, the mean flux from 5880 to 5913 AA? 13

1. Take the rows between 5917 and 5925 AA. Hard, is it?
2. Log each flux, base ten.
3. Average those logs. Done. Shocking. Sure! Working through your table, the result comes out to 1.30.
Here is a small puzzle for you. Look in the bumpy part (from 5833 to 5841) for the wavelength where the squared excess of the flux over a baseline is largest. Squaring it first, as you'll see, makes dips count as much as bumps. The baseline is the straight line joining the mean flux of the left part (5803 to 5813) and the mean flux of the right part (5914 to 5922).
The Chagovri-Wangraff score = 5834.81 AA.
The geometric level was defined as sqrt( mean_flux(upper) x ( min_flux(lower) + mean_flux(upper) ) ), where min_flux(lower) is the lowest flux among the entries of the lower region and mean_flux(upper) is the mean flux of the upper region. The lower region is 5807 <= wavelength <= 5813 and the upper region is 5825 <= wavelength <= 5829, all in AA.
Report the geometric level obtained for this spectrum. 46.5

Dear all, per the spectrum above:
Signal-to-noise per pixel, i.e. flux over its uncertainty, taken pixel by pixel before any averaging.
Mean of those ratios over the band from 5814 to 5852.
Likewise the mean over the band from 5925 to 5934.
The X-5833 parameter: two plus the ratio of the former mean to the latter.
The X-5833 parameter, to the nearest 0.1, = 2.8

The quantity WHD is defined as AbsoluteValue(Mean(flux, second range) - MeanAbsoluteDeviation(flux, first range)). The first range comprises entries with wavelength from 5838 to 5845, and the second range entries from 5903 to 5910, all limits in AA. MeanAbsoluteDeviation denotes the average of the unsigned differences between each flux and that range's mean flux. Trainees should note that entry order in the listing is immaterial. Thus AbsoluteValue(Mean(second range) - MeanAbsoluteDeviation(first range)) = 13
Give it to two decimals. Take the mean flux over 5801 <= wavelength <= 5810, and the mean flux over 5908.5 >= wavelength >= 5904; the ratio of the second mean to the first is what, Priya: 0.41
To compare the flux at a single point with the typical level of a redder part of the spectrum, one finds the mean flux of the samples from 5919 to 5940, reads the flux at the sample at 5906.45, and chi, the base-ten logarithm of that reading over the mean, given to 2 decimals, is -0.18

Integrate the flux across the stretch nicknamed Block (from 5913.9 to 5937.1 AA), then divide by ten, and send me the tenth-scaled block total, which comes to 49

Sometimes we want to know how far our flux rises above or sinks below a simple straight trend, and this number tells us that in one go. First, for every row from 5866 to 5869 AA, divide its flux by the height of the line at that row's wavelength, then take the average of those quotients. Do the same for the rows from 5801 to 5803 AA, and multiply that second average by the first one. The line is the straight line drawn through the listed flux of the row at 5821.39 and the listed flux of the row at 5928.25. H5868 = 1.4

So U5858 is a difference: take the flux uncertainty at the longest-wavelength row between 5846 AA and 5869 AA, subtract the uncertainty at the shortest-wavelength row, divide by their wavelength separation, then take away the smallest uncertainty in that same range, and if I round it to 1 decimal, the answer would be -3.2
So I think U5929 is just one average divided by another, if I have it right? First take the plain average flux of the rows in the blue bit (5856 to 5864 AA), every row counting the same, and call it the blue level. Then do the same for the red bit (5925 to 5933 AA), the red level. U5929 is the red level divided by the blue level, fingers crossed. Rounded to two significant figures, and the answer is 0.81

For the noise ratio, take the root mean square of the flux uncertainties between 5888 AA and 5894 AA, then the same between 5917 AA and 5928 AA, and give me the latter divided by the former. 0.70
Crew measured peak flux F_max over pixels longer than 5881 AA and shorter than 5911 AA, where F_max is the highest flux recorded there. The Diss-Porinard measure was 19.36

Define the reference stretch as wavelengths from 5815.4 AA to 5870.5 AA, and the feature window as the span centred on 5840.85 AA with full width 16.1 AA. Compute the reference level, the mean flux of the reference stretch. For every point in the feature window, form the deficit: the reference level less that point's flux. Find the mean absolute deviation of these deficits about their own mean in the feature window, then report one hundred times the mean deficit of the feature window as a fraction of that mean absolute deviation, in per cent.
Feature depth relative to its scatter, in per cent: -74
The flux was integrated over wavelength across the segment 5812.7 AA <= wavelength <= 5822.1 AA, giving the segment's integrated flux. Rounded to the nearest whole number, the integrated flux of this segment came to 258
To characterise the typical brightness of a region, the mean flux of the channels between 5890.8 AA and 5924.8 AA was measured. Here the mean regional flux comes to 16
